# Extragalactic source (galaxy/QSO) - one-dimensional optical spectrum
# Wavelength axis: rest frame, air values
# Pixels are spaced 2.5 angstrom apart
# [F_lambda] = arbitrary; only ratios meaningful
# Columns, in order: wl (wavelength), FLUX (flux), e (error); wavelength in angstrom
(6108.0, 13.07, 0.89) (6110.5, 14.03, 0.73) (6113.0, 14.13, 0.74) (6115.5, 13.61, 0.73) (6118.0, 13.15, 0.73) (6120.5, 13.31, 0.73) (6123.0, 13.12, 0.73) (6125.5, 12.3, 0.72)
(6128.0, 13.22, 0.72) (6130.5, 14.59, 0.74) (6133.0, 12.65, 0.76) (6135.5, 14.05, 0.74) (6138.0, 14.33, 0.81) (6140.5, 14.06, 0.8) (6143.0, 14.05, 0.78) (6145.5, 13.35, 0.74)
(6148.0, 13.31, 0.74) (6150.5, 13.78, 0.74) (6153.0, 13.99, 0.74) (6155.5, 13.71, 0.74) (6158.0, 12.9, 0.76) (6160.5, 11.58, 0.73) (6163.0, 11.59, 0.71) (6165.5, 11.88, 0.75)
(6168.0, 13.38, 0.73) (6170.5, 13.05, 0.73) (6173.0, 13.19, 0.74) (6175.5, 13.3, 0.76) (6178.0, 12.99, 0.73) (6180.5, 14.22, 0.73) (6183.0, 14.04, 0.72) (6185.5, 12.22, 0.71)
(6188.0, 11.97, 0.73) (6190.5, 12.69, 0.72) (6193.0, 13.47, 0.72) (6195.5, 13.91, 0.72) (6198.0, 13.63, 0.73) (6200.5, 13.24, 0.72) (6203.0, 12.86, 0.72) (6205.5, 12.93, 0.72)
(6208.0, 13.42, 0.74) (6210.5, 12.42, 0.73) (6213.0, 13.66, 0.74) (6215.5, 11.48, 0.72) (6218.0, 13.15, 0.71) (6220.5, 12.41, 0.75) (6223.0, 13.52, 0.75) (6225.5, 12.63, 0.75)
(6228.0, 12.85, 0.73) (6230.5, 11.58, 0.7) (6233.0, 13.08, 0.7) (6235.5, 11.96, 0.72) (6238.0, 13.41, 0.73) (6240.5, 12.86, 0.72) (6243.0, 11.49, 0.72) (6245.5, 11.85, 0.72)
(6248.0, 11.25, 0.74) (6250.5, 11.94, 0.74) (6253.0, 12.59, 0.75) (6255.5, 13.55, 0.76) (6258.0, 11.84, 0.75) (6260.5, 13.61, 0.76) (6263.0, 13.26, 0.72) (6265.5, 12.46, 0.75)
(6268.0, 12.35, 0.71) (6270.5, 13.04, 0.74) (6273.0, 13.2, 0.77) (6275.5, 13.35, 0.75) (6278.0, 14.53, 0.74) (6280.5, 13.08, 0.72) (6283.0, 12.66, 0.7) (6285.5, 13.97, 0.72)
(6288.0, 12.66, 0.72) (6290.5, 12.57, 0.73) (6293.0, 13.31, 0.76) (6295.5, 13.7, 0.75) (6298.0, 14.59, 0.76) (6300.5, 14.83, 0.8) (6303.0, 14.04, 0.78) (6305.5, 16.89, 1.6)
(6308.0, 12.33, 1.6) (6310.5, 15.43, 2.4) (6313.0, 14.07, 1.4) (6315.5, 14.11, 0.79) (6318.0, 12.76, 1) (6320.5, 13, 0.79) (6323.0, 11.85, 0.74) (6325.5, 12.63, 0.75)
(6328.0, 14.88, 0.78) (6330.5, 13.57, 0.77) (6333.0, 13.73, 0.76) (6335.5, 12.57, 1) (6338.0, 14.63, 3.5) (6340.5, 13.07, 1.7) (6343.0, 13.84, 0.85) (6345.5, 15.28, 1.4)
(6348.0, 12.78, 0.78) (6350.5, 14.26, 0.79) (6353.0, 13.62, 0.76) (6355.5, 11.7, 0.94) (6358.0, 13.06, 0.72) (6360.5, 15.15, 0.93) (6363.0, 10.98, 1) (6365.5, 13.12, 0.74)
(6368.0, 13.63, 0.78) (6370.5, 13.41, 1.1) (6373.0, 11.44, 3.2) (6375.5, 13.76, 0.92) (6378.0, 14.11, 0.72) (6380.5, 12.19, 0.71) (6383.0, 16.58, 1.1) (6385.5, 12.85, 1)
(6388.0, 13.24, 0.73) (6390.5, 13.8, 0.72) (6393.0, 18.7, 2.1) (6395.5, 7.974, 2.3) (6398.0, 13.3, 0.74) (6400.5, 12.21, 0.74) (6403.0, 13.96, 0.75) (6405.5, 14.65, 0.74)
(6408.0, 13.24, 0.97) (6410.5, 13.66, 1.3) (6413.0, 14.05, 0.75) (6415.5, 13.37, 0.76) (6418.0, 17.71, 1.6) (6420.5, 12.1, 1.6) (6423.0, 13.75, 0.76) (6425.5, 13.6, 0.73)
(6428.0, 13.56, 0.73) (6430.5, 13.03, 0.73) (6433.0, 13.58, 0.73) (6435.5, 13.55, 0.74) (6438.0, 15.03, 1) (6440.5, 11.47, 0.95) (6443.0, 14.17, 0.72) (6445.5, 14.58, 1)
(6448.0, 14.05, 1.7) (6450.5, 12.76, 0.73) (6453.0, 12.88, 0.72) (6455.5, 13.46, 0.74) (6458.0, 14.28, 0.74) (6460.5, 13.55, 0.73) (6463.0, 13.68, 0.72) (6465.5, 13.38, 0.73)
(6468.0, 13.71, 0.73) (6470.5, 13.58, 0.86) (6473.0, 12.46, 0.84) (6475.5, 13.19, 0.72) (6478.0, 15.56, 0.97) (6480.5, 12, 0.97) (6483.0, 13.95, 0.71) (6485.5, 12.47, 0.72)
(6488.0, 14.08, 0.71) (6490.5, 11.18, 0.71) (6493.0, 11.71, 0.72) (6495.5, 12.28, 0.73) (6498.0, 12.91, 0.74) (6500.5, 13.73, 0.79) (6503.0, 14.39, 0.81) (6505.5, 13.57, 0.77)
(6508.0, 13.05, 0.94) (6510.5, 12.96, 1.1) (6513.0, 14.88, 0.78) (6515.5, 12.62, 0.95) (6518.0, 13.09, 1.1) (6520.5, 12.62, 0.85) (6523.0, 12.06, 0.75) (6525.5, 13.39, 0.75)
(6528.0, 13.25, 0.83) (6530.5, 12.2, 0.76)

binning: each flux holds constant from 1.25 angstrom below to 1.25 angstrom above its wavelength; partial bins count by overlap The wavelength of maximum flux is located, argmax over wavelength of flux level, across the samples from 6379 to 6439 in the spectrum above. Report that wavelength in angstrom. 6393.0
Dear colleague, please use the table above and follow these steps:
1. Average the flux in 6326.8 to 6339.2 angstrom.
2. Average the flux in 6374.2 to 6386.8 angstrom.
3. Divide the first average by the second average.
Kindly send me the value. 1.00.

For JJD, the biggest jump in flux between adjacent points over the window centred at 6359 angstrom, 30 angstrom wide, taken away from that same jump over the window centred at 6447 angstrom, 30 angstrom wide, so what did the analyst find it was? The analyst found -0.6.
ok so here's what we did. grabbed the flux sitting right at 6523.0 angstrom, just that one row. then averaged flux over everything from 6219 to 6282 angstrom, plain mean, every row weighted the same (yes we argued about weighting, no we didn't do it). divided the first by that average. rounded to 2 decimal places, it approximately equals 0.95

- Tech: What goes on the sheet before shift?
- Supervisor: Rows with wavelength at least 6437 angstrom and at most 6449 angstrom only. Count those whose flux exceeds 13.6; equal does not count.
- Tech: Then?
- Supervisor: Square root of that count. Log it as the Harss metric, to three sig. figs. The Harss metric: 2.00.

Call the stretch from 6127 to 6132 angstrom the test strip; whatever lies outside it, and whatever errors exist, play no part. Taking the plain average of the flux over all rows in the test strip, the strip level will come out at 13.9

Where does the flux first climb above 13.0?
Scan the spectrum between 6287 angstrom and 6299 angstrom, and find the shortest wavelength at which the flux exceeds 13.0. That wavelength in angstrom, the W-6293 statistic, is 6293.0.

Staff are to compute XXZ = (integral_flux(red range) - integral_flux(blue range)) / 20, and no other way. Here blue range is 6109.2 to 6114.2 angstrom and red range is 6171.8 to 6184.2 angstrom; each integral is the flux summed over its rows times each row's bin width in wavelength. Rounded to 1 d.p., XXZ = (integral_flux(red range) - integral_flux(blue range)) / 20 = 4.9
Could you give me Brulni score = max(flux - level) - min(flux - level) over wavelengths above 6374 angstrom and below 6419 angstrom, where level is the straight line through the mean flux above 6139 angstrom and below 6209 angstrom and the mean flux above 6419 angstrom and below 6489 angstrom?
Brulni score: 11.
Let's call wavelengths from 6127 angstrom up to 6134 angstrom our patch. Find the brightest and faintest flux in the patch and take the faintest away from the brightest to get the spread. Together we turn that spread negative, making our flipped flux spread -1.9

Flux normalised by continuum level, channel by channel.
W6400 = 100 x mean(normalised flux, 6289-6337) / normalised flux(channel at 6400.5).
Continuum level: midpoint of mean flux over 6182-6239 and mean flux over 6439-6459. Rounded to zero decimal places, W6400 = 112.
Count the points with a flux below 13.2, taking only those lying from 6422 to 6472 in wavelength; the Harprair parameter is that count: 4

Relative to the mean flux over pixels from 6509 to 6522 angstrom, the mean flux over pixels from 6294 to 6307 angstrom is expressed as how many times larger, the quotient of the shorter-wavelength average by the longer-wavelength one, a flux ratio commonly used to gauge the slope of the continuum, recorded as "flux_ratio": 1.12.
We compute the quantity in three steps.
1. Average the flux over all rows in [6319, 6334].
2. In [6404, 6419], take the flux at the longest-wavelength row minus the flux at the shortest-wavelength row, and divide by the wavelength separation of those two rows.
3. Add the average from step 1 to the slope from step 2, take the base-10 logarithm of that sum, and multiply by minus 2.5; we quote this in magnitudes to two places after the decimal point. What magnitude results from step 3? -2.83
